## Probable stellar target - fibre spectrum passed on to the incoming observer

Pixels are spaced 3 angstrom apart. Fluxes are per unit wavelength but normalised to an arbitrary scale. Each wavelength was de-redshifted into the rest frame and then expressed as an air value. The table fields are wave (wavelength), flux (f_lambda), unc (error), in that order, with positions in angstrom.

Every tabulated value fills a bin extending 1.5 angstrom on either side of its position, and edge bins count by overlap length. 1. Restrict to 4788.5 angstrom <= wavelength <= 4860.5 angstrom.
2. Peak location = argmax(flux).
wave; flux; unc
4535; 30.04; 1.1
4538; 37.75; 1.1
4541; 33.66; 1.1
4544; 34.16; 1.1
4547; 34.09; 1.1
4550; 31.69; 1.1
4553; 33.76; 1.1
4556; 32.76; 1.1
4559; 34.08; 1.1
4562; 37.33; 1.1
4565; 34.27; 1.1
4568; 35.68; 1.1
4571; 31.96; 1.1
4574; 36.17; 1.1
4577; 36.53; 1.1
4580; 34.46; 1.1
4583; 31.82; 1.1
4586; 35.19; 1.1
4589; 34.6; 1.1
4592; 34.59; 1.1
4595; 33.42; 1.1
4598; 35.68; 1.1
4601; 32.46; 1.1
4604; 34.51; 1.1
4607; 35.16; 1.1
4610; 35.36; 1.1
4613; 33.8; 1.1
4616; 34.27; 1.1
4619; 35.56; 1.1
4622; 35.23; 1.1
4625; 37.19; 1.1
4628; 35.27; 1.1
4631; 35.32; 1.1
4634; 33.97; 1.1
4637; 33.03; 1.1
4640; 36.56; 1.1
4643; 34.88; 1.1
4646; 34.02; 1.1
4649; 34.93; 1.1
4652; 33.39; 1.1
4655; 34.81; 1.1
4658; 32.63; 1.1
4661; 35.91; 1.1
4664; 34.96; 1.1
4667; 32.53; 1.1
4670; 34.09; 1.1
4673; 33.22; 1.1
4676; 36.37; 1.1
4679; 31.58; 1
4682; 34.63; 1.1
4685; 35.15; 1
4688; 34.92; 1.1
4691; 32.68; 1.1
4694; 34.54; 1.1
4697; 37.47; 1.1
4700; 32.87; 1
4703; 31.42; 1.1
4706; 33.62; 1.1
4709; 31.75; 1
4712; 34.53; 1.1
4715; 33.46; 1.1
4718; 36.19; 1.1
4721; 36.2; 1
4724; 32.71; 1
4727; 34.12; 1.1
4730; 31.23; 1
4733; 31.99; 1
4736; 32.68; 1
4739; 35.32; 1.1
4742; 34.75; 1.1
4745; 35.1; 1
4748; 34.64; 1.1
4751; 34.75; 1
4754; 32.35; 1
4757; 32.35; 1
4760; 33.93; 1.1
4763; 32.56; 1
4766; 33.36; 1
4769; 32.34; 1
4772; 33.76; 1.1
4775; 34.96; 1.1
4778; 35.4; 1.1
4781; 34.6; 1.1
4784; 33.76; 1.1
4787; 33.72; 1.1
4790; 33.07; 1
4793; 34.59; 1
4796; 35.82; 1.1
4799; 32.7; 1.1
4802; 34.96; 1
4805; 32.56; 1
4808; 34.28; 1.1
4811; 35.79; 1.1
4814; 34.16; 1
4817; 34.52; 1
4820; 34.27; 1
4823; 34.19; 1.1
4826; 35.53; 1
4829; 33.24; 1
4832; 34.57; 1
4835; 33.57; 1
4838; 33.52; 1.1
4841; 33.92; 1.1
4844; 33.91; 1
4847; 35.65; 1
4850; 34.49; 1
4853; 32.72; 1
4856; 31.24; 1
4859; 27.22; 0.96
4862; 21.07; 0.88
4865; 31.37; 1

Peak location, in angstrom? 4796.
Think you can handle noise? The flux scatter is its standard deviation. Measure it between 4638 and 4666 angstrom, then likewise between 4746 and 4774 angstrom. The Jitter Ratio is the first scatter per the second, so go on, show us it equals 1.22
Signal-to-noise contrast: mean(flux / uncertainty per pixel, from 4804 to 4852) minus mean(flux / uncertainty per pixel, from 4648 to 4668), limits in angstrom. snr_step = 2.2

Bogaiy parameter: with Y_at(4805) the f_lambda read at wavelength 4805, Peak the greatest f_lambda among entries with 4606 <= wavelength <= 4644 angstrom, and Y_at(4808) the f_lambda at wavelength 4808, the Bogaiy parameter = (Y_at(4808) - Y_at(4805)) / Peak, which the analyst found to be 0.046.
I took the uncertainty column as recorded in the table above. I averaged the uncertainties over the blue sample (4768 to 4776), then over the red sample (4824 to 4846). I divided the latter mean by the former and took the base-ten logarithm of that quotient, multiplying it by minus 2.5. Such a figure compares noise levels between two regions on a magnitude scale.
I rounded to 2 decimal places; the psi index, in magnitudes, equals 0.04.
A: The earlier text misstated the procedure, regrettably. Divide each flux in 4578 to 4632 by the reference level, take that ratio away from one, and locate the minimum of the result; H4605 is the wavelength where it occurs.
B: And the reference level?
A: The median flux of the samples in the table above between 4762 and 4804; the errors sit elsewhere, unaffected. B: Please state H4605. 4625 angstrom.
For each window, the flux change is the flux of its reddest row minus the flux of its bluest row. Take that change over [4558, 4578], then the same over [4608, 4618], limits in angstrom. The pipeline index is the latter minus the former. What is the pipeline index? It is -3.5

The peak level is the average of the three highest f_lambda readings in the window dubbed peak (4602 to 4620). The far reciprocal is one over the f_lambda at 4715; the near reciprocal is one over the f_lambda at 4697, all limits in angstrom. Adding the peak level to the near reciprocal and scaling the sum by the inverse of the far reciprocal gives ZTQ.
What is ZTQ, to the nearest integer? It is 1184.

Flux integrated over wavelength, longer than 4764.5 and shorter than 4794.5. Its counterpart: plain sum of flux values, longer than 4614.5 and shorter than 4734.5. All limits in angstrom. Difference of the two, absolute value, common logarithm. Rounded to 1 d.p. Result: 2.5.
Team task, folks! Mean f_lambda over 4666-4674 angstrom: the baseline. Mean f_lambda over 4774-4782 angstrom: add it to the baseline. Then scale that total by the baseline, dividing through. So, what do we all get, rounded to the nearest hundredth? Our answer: 2.05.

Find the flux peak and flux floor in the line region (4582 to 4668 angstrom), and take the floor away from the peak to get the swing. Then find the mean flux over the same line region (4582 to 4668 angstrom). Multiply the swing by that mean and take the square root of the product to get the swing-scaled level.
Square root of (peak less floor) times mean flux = 13.6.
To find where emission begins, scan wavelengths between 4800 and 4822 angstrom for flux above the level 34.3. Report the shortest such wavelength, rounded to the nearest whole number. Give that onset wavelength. 4802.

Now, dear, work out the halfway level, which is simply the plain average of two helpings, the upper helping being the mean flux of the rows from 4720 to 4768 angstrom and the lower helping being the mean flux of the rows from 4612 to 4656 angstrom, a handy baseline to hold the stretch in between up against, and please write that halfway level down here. 34.2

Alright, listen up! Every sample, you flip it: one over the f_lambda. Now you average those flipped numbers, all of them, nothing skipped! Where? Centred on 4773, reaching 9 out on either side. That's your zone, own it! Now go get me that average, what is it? 0.0294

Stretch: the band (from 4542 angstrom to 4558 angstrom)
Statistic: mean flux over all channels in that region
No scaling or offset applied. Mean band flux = 33.3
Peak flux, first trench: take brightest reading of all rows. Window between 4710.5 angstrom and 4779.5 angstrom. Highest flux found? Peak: 36.2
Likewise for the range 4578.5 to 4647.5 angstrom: 37.19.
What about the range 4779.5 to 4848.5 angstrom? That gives 35.82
